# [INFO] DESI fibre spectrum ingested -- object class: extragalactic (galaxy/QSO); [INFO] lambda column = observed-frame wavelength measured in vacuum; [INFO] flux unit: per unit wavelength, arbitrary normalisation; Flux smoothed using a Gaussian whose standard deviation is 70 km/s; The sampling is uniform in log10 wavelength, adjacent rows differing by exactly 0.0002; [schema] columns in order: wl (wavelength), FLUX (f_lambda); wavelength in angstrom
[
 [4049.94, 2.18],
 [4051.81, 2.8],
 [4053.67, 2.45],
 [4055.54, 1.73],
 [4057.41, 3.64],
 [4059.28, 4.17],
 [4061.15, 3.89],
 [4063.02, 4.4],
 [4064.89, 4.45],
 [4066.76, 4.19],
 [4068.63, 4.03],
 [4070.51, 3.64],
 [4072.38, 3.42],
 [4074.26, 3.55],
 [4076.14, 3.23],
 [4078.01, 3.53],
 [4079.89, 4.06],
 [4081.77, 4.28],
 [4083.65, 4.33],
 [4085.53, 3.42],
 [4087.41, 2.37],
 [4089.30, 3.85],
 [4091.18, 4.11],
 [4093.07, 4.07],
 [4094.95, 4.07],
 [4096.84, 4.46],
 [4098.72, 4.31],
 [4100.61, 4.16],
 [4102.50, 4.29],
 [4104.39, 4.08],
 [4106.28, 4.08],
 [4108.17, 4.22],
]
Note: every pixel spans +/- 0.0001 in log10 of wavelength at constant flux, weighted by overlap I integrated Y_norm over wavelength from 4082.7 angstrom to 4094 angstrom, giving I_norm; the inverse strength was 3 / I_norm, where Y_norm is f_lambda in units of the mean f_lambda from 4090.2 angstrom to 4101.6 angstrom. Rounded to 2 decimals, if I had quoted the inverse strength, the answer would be 0.30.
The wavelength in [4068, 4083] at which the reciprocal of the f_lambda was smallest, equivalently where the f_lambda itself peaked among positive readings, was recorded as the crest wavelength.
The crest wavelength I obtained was 4081.77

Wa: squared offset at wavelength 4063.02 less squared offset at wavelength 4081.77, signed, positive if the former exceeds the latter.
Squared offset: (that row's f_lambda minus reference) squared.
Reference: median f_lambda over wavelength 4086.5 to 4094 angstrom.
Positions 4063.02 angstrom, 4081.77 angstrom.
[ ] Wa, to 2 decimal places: 0.09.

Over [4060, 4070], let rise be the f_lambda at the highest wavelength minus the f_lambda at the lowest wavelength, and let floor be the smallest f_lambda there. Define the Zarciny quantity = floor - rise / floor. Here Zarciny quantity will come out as 3.9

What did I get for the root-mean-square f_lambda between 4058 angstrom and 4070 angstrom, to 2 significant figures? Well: 4.2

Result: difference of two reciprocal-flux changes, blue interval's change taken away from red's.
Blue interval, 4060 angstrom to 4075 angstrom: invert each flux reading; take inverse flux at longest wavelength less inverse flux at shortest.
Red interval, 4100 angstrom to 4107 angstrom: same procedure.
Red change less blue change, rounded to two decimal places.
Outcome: -0.02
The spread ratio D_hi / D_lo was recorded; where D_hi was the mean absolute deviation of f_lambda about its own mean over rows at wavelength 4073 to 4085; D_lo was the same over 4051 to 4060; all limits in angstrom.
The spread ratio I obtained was 0.52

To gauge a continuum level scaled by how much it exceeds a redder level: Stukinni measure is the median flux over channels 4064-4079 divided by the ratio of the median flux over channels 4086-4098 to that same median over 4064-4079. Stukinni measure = 3.18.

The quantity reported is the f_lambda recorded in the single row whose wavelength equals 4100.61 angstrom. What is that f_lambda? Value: 4.16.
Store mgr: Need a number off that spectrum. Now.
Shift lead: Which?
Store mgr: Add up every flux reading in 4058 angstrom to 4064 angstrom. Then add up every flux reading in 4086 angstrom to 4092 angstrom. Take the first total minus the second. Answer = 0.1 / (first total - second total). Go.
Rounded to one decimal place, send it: 0.0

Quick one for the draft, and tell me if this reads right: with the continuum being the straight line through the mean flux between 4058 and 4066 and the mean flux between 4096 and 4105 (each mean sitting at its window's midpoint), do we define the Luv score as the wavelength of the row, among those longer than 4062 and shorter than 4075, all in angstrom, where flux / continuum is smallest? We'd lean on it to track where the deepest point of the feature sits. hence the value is 4072.38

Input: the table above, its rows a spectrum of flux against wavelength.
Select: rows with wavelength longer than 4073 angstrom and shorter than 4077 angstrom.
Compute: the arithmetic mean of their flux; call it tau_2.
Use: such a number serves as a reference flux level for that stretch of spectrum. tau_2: 3.4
